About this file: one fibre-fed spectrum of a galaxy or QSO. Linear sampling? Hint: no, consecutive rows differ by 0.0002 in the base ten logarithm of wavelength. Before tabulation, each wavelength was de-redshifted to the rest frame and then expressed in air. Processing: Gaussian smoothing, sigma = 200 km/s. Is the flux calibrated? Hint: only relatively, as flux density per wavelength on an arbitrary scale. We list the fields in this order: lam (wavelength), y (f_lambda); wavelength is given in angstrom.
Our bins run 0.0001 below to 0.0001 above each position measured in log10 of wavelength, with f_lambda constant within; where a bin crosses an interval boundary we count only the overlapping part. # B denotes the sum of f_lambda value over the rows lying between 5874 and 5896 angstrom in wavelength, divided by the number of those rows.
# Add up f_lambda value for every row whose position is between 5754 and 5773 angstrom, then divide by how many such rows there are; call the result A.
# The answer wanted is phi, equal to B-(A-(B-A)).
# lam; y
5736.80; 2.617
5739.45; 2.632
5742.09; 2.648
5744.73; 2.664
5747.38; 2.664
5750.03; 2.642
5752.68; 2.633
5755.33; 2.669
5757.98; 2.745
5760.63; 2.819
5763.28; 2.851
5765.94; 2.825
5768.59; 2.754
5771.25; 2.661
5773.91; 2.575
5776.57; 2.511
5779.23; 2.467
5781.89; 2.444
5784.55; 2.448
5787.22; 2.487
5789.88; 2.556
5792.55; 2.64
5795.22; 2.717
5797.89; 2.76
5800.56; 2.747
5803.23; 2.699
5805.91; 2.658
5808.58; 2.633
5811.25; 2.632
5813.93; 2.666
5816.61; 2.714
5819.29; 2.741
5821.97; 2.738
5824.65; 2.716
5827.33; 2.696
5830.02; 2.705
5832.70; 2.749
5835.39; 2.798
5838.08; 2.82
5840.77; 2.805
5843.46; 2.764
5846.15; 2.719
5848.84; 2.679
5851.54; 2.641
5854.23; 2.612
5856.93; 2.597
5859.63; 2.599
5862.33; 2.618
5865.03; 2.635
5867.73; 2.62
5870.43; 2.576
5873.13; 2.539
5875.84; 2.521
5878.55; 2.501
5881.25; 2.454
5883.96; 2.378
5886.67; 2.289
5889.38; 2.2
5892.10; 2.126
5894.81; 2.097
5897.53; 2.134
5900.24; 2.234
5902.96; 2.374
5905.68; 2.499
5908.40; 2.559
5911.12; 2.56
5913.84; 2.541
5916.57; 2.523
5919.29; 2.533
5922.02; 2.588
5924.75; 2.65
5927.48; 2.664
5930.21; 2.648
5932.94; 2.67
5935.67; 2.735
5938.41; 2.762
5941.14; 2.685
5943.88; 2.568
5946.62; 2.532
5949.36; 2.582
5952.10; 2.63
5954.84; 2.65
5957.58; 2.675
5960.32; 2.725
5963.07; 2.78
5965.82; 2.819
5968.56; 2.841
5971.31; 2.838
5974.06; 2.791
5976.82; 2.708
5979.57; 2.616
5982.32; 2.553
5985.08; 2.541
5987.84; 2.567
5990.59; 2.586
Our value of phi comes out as -0.88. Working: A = 2.76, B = 2.32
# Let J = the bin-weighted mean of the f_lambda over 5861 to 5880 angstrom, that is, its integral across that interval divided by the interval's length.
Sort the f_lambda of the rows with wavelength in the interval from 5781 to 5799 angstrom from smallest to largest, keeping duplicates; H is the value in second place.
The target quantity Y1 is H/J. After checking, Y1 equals 0.95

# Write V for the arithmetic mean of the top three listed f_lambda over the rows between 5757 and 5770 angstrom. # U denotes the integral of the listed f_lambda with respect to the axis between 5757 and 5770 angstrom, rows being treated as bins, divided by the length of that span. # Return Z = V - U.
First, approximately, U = 2.80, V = 2.83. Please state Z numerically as 0.032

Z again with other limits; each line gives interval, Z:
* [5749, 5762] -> 0.040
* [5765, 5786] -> 0.166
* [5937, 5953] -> 0.067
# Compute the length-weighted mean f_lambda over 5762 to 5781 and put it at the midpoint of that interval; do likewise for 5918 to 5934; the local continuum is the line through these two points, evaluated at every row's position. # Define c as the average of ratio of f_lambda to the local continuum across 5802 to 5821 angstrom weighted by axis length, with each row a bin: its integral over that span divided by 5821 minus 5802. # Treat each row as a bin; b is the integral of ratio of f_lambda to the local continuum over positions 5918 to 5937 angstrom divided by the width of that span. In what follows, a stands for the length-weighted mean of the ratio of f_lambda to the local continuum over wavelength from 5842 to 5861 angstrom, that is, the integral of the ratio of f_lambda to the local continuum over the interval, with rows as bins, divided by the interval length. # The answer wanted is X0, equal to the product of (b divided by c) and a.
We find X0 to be 1.00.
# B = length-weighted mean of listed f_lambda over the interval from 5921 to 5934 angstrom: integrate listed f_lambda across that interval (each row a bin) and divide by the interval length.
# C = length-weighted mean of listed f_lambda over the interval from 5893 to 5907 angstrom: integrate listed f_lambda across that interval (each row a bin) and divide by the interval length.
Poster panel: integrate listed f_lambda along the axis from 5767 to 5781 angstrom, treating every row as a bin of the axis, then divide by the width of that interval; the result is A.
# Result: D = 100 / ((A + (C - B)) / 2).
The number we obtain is 90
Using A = 2.59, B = 2.64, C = 2.26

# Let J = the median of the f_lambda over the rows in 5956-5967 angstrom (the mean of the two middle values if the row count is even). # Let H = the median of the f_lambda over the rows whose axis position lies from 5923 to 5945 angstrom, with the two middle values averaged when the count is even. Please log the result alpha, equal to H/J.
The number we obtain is 0.97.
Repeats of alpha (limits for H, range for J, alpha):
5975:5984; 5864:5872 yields 1.00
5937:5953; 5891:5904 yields 1.22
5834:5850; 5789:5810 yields 1.04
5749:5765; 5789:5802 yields 1.00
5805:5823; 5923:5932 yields 1.01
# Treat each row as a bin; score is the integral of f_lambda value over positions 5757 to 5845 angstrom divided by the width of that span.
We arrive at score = 2.68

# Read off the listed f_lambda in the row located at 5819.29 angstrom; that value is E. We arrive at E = 2.741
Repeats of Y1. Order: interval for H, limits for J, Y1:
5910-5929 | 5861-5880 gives 0.98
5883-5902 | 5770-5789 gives 0.85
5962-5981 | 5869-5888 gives 1.10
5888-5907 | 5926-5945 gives 0.79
